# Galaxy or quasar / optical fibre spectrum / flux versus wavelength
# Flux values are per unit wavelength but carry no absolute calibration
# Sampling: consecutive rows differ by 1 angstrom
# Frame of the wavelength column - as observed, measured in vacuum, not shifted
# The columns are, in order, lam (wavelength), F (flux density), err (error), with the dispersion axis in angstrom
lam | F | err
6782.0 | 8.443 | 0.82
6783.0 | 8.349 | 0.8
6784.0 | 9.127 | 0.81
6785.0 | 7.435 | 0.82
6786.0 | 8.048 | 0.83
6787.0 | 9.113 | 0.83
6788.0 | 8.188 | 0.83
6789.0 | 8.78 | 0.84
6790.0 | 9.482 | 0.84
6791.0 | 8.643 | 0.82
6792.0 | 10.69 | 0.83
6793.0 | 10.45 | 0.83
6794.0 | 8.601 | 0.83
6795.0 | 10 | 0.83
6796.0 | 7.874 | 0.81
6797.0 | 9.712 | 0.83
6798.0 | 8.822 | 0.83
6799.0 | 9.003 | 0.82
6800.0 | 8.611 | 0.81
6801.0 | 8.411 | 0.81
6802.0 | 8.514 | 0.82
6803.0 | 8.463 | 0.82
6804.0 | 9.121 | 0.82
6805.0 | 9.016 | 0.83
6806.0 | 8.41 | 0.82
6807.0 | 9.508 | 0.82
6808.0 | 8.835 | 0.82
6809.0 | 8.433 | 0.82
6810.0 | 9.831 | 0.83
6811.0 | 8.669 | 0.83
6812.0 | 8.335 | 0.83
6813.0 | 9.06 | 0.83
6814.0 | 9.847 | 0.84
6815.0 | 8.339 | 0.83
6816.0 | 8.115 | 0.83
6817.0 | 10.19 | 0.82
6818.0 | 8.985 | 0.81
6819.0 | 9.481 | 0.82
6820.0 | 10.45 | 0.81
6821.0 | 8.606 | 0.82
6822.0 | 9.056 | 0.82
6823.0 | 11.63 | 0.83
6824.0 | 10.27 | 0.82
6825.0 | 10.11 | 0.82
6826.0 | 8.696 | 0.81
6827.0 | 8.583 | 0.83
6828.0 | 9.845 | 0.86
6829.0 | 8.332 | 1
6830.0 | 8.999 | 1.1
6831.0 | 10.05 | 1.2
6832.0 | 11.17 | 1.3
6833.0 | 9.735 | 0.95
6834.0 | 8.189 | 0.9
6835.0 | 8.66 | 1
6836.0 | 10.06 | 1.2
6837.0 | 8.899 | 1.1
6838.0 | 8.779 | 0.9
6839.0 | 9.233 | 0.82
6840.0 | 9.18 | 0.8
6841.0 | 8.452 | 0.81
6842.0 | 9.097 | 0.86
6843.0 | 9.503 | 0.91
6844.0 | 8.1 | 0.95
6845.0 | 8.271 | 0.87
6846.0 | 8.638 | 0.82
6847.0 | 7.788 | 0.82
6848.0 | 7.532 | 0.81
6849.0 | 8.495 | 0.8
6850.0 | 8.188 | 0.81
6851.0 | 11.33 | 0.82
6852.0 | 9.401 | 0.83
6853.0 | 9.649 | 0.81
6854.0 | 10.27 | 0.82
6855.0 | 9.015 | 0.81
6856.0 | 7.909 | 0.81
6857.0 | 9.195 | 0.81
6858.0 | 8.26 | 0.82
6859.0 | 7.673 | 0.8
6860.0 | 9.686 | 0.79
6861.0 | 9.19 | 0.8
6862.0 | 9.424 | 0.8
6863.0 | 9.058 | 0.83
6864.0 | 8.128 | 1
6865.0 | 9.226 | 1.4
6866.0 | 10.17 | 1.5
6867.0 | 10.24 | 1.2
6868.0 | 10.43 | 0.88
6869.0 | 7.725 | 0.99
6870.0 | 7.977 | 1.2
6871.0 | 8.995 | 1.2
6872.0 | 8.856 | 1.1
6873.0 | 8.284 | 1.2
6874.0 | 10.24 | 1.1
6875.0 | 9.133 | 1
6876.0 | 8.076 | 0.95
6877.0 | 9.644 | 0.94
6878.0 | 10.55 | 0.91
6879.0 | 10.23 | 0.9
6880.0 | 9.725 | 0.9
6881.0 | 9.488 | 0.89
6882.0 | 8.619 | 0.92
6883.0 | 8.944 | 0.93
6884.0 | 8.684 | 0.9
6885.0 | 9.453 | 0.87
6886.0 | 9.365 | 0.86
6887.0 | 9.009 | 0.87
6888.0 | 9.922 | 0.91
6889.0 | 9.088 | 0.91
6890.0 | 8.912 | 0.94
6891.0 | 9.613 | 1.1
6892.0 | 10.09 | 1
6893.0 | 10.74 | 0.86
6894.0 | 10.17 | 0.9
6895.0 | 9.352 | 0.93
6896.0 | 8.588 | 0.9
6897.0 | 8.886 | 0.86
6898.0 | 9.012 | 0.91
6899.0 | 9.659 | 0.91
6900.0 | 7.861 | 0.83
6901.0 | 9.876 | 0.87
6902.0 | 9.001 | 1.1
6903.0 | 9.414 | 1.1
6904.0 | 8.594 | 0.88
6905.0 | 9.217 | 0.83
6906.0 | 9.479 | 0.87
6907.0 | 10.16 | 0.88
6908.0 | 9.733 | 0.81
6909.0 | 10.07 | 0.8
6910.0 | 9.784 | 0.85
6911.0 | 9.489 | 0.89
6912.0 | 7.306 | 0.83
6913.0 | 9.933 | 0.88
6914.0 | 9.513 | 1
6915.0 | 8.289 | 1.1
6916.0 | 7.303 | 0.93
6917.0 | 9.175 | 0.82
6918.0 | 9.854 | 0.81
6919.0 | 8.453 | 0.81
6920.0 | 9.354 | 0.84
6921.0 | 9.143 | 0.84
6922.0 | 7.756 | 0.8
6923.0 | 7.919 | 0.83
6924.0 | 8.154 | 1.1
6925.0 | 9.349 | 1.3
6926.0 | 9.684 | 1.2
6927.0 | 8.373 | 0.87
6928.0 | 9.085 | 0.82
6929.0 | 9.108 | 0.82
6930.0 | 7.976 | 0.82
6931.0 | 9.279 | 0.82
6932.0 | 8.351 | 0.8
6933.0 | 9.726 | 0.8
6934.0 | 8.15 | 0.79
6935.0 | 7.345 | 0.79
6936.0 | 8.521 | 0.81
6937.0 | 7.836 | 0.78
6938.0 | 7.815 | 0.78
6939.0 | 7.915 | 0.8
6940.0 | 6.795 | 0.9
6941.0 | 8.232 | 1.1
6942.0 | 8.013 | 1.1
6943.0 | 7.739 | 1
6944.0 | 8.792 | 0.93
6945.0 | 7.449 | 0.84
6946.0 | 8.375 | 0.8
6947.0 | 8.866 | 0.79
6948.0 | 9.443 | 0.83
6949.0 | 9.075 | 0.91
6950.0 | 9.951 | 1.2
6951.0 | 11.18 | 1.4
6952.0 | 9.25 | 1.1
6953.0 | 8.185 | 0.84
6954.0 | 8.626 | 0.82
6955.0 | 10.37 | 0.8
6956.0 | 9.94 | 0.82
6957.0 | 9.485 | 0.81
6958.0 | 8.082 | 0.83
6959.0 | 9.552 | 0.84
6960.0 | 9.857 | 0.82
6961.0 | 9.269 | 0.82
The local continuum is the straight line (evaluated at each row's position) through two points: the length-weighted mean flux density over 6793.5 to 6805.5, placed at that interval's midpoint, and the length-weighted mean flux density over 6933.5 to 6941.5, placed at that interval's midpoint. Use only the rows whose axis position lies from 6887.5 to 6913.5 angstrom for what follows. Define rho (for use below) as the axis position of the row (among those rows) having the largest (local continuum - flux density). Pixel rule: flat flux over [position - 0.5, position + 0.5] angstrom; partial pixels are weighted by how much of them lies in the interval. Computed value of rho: 6912.0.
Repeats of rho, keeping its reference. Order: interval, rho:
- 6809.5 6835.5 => 6816.0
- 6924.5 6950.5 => 6940.0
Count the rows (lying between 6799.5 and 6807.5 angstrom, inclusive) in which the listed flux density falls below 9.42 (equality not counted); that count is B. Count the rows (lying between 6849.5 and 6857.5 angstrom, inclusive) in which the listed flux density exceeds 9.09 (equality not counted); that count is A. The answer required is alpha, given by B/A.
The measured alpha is 1.4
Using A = 5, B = 7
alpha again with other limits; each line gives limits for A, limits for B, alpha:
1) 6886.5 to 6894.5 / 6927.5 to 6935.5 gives 1.4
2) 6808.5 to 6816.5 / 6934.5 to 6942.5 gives 4.0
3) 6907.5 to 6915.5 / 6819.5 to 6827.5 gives 0.7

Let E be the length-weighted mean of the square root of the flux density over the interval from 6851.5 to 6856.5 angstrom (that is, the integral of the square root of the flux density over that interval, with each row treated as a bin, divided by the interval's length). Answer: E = 3.04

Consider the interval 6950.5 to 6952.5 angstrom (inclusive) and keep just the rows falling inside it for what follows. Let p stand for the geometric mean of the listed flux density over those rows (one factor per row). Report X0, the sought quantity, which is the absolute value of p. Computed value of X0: 10.2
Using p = 10.2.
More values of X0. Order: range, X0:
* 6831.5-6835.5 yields 9.4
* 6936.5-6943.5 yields 7.8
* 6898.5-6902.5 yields 9.1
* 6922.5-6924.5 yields 8.0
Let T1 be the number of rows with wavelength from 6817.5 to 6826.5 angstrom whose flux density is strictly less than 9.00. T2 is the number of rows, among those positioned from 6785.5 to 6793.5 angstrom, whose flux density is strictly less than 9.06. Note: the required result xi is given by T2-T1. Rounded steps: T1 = 3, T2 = 4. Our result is 1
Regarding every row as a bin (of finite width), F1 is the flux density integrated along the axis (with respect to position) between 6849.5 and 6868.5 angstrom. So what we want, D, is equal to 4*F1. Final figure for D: 706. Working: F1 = 176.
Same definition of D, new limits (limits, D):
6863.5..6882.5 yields 703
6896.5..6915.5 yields 701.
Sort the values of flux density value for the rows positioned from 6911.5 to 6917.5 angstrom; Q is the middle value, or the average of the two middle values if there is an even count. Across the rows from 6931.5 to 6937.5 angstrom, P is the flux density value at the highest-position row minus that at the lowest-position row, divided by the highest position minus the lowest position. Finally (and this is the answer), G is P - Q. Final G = -8.8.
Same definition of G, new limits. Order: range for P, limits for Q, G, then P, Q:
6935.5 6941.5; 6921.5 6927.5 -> -8.3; -0.058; 8.3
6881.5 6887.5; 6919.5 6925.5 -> -8.6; 0.078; 8.6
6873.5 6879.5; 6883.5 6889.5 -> -9.2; -0.002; 9.2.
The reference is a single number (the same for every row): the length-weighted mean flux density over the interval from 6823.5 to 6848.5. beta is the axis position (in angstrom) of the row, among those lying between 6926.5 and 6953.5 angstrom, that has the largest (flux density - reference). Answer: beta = 6951.0 angstrom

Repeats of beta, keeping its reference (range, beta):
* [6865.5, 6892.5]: 6878.0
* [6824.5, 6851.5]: 6851.0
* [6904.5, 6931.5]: 6907.0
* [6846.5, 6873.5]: 6851.0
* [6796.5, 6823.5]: 6823.0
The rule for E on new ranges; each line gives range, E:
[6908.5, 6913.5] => 3.05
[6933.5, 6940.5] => 2.79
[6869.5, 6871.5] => 2.91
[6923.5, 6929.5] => 2.99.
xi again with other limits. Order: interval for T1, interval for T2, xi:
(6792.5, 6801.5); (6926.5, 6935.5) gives 0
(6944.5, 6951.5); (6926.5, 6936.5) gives 3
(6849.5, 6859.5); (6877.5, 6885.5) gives -1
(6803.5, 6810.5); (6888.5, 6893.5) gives -2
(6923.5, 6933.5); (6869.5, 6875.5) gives 0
